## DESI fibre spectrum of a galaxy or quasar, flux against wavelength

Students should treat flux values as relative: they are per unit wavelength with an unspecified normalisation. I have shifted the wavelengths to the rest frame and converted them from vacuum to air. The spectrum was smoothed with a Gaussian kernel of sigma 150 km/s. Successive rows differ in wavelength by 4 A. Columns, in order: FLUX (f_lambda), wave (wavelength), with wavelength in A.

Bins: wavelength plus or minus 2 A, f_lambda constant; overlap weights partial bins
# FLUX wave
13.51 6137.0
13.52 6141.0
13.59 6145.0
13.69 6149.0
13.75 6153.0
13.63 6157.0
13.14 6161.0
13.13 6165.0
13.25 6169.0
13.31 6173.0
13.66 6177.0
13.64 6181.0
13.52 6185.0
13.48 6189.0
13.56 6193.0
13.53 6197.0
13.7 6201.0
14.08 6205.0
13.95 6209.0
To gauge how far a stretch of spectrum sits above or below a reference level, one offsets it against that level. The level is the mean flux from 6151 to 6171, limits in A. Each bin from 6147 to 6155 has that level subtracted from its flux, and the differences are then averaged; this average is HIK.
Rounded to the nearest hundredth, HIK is 0.34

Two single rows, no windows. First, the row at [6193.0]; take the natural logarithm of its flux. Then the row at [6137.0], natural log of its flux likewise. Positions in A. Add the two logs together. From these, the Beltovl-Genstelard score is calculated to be 5.211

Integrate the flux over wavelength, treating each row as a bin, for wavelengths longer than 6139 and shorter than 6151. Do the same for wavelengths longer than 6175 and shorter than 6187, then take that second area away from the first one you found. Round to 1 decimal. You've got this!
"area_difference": -0.1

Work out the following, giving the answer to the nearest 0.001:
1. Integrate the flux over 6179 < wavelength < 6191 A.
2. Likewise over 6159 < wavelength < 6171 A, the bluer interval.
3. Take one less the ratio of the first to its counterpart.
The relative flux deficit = -0.028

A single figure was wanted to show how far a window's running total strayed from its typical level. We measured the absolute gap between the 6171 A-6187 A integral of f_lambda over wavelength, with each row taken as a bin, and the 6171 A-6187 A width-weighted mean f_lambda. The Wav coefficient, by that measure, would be 203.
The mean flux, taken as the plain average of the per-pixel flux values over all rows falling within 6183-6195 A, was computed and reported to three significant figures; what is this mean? 13.5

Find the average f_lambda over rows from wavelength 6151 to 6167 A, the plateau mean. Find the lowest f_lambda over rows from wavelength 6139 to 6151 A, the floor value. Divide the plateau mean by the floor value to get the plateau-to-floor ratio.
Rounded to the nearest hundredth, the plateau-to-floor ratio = 0.99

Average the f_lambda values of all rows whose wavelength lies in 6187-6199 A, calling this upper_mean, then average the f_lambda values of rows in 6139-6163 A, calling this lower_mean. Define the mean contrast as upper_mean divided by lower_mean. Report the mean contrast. 1.00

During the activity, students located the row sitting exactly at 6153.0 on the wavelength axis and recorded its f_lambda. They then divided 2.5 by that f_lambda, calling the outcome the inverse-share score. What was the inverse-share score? 0.182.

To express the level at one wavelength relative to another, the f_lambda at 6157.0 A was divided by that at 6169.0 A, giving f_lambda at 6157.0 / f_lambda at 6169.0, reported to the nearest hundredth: 1.03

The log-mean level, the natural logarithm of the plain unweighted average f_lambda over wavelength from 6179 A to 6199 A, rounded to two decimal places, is 2.61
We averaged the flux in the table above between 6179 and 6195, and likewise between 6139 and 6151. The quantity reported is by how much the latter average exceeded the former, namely 0.05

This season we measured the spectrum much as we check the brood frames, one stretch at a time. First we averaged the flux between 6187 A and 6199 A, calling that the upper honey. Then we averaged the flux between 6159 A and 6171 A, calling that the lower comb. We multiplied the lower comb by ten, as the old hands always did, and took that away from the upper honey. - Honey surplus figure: -118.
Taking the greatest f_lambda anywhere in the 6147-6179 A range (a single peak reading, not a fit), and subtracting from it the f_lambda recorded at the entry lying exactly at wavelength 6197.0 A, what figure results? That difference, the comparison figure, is 0.22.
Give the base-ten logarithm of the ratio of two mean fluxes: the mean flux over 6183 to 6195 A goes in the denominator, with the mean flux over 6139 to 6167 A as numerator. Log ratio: -0.001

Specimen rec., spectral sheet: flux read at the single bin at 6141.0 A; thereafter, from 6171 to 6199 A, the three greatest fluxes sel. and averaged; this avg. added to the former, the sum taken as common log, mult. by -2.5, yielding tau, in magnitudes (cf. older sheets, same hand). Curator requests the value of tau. -3.584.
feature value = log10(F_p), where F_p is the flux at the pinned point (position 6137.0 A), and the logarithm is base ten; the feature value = 1.131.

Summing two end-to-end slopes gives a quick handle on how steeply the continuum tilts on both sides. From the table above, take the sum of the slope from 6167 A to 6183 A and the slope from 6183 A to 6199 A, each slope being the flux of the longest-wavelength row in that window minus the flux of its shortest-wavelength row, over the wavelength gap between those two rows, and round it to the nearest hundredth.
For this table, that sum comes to 0.03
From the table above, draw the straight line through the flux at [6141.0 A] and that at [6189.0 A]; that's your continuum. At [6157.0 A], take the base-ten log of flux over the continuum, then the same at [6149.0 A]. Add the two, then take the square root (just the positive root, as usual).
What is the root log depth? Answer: 0.098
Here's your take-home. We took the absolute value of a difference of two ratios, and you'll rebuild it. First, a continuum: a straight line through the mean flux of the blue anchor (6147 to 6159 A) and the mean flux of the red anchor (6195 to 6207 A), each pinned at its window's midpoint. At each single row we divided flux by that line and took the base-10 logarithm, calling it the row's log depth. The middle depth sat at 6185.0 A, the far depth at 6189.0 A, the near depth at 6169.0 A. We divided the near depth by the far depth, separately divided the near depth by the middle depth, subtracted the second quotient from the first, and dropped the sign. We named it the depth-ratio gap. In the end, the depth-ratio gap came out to 0.4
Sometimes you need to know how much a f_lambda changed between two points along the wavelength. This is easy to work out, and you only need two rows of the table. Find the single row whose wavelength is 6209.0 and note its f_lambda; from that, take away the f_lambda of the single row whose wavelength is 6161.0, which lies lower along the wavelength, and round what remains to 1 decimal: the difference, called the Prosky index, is 0.8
